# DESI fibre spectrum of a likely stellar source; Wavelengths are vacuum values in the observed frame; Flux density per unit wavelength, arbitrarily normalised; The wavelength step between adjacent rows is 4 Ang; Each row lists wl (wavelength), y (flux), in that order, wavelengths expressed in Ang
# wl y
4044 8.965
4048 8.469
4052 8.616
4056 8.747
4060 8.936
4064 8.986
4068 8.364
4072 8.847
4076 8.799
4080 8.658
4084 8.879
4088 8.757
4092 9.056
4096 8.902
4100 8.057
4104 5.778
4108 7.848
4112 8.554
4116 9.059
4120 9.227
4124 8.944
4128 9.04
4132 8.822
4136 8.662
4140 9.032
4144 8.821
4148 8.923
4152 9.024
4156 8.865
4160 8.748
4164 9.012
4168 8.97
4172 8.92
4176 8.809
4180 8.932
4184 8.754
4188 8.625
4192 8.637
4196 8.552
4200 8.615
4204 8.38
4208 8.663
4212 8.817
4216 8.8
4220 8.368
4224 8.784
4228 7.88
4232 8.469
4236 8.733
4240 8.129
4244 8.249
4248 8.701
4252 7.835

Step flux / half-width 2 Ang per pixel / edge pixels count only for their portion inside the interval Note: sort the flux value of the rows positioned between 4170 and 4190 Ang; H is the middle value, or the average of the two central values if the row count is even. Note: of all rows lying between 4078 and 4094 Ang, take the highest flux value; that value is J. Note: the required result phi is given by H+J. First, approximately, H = 8.81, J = 9.056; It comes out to 17.9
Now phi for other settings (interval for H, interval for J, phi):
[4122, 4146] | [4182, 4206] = 17.6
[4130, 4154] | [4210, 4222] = 17.7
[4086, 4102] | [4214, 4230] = 17.6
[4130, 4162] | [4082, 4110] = 17.9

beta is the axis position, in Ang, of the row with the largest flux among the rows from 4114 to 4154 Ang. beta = 4120 Ang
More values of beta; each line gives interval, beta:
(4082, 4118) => 4116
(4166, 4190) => 4168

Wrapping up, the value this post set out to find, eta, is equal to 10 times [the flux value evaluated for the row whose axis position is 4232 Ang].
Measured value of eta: 84.7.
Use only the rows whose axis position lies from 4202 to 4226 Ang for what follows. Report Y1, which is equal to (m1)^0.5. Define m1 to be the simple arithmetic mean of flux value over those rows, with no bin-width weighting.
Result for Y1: 2.94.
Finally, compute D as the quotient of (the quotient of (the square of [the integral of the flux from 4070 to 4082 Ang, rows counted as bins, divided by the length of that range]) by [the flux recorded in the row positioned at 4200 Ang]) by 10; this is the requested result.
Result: 0.892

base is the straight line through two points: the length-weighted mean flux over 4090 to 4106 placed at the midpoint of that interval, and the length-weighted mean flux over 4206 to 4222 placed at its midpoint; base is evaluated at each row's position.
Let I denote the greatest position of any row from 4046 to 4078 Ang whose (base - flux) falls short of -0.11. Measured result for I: 4076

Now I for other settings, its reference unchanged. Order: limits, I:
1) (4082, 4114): 4112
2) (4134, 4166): 4164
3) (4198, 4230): 4216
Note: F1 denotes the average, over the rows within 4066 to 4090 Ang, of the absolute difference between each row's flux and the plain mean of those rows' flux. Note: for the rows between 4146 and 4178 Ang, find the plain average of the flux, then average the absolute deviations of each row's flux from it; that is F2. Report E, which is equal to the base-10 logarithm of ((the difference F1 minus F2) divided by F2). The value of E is -0.1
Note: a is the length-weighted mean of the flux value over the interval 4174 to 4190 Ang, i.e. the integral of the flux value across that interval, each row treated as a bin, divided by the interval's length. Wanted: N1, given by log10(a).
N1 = 0.943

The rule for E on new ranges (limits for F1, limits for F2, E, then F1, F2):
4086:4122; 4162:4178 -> 1.0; 0.8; 0.063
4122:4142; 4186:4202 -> 0.6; 0.1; 0.028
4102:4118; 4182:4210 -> 1.1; 1.0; 0.079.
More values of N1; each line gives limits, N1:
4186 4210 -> 0.933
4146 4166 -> 0.950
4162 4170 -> 0.954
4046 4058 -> 0.935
